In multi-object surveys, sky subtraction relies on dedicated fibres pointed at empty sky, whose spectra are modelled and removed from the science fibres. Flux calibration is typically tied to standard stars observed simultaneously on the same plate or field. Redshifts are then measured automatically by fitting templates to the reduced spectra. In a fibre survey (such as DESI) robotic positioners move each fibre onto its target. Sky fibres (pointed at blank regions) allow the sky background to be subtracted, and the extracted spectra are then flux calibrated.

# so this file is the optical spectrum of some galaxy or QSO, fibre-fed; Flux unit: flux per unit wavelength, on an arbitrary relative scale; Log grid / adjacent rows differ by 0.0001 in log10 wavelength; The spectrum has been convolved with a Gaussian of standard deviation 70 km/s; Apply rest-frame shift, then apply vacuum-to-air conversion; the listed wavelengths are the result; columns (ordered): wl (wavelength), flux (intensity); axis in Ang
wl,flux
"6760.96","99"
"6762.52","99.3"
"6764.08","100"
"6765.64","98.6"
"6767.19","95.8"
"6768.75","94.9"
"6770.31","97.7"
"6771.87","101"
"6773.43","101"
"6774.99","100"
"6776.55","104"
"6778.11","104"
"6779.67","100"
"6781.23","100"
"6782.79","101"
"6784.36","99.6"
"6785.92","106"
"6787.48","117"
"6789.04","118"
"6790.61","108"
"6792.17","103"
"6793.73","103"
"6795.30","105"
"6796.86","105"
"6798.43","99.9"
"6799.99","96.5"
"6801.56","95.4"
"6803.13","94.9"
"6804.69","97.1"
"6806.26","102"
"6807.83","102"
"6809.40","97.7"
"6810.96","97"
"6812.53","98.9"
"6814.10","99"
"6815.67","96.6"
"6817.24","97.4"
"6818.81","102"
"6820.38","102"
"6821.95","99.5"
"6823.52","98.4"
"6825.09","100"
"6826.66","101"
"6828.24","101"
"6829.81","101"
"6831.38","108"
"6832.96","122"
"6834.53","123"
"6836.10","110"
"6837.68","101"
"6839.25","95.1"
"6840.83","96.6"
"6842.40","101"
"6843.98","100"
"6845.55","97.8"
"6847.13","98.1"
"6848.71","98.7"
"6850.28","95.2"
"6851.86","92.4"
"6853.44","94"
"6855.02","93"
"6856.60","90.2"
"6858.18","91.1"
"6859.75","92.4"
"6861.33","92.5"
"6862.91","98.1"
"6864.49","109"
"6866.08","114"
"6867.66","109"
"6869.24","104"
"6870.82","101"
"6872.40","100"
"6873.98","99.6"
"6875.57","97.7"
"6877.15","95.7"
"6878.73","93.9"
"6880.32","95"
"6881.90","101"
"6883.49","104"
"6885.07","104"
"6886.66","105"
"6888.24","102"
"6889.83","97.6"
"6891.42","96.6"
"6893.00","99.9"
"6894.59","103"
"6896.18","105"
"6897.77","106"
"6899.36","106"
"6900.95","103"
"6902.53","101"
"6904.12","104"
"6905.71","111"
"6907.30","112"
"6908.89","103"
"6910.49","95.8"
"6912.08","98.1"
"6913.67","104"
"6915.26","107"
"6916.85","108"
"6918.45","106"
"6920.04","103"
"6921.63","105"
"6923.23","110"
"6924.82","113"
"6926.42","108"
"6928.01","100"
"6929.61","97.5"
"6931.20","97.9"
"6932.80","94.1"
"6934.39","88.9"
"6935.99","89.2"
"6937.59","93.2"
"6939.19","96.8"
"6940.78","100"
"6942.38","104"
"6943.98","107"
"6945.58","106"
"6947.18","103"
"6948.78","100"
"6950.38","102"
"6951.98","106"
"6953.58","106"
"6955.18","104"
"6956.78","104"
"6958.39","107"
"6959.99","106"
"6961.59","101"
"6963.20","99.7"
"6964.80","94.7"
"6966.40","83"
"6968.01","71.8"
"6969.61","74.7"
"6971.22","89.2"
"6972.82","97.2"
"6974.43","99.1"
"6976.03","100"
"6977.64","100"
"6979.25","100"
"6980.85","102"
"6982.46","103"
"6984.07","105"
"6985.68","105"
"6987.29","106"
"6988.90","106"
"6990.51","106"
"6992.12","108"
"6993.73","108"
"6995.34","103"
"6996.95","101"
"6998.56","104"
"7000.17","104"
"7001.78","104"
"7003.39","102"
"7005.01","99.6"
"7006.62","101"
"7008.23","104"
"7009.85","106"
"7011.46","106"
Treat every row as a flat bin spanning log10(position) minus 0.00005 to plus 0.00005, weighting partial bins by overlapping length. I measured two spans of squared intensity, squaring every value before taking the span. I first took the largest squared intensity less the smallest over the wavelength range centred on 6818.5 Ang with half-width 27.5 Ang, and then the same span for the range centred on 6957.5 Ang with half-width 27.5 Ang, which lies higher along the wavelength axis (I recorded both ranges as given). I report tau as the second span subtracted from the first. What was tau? -171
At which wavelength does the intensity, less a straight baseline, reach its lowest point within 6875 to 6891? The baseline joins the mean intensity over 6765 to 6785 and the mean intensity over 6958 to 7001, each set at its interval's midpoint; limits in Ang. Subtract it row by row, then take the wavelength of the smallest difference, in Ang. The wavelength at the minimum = 6878.73 Ang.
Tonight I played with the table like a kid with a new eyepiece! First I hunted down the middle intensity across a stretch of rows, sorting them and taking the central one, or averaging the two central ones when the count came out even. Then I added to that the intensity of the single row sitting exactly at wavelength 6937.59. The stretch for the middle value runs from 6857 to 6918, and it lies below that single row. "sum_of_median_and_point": 196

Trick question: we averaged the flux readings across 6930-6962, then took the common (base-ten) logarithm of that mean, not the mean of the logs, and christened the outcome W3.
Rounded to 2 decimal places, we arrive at 2.00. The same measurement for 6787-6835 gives 2.01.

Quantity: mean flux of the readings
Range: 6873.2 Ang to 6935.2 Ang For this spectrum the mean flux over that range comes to 102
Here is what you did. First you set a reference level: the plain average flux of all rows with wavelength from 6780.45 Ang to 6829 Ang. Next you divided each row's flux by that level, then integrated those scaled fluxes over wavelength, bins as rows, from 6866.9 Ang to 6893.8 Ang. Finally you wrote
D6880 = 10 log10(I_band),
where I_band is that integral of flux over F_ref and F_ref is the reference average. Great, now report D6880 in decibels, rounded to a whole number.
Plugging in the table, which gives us 14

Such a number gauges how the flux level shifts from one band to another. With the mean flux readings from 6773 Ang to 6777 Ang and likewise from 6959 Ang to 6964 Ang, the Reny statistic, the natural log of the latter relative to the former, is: 0.01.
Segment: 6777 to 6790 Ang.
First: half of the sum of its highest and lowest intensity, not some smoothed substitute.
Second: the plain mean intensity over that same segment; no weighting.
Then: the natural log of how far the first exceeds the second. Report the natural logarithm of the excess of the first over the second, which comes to 1.1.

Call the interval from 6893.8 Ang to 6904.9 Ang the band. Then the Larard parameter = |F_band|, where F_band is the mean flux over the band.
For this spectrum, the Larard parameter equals 104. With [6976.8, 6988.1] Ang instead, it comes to 103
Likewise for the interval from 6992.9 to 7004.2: 104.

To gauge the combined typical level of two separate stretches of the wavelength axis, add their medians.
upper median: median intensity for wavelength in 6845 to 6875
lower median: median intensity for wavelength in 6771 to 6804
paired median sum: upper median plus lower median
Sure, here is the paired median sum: 199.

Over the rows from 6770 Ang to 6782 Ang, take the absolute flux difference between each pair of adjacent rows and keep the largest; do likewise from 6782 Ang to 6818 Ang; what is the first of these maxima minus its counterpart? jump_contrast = -7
